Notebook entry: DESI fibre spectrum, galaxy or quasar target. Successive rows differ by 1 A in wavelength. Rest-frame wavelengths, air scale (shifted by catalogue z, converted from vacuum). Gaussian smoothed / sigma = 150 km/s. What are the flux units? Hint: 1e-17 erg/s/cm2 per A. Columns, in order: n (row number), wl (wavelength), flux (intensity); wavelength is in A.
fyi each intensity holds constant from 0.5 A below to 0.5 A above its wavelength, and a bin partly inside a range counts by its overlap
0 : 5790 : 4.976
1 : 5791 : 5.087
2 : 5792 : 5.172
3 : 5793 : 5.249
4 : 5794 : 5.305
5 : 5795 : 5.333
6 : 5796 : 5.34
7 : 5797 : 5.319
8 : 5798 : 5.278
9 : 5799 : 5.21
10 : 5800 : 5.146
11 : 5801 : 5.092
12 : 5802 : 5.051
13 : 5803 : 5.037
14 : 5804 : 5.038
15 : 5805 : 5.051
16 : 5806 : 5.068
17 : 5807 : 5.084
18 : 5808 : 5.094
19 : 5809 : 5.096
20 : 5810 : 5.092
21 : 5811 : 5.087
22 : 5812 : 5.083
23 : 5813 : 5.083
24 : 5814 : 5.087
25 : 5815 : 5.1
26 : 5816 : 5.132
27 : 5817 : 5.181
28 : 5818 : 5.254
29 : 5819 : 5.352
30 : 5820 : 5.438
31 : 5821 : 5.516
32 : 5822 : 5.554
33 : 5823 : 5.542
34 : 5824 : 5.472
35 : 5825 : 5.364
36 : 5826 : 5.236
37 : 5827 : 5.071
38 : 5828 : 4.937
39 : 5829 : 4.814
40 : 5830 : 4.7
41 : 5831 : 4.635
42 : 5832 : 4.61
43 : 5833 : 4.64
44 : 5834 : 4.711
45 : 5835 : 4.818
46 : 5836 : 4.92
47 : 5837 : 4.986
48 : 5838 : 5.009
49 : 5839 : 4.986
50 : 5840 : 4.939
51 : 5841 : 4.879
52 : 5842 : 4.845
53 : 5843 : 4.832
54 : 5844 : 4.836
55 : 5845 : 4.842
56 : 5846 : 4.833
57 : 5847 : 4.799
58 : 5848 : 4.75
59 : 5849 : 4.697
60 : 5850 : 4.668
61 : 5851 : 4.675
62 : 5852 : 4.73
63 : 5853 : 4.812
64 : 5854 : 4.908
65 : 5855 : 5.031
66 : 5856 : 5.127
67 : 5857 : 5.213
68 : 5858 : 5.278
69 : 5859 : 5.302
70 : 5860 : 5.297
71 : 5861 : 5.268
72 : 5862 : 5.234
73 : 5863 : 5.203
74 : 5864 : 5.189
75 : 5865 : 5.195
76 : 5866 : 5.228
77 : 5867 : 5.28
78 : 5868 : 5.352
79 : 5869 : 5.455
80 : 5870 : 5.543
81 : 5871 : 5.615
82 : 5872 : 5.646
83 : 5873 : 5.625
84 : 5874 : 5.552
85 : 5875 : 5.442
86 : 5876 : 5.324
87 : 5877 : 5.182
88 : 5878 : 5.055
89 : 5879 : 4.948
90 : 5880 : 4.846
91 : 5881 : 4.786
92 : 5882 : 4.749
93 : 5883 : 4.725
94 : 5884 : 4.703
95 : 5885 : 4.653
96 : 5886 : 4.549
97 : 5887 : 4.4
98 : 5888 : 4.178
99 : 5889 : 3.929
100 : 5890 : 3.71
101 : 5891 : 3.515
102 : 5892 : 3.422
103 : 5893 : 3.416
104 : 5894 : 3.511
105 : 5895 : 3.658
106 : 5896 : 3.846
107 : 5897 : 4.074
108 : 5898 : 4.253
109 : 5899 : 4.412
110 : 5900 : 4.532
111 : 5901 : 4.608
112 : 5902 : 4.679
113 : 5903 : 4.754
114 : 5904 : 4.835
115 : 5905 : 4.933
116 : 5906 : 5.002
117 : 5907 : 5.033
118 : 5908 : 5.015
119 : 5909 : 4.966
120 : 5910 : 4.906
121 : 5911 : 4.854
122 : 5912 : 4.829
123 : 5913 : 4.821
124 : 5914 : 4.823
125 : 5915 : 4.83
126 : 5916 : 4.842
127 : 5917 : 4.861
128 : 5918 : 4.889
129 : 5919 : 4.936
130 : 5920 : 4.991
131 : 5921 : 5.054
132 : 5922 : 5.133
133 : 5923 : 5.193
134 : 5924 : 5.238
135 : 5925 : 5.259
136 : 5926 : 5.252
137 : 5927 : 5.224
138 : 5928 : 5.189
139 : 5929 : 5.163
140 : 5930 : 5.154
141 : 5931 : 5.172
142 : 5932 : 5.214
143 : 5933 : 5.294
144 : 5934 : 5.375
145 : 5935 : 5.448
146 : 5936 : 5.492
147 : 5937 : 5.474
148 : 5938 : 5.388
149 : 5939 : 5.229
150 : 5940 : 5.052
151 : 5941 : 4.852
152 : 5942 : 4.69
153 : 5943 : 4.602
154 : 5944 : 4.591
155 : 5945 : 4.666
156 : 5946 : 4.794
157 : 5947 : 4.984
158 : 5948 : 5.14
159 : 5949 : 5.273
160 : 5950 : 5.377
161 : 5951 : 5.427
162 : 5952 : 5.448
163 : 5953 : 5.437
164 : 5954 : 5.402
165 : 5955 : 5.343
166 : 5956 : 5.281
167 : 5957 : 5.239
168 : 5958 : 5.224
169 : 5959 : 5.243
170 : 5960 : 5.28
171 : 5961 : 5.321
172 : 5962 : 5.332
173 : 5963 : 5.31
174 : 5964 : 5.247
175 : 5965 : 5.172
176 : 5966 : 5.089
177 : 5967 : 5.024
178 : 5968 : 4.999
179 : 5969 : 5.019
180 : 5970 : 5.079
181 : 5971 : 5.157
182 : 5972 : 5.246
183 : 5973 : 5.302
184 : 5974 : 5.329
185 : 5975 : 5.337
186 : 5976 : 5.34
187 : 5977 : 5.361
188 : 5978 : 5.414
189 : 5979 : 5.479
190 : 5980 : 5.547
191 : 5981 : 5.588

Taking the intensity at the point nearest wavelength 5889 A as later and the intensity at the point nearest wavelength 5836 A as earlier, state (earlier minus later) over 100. 0.010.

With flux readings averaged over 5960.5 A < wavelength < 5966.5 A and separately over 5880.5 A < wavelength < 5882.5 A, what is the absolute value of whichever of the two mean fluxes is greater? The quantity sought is 5.25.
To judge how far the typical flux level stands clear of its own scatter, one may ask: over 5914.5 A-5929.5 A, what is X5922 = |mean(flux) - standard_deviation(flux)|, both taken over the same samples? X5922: 4.91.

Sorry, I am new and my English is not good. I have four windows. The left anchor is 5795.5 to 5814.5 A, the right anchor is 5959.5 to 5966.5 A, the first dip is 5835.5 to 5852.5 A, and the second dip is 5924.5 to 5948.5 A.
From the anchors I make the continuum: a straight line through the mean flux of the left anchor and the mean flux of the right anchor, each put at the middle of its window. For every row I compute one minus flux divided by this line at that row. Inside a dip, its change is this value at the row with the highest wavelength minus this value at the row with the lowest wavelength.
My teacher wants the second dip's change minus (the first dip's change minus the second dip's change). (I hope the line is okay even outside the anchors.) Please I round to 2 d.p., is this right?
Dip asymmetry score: 0.01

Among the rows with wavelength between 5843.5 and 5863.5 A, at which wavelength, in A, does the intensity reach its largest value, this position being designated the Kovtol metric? 5859 A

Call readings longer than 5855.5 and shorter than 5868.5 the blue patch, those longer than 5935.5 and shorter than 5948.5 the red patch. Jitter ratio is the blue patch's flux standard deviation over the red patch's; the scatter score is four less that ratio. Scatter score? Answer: 3.8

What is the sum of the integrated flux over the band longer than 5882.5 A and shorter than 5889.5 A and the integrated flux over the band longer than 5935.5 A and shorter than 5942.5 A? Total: 67.3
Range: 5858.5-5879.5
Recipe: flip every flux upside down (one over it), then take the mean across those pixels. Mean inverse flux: 0.188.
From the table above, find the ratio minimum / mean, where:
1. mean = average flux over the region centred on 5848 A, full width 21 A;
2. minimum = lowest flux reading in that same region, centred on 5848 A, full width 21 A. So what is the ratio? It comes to 0.95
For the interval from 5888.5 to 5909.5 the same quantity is 0.80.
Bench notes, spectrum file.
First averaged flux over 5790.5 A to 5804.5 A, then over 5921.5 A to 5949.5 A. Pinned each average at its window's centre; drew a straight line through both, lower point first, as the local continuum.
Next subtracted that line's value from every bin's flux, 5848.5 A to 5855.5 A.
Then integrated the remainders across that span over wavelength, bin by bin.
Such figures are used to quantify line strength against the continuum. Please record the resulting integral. -2.6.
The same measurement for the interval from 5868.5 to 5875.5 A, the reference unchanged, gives 2.8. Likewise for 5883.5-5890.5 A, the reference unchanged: -5.9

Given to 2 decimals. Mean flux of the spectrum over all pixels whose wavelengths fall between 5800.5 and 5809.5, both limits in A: 5.07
